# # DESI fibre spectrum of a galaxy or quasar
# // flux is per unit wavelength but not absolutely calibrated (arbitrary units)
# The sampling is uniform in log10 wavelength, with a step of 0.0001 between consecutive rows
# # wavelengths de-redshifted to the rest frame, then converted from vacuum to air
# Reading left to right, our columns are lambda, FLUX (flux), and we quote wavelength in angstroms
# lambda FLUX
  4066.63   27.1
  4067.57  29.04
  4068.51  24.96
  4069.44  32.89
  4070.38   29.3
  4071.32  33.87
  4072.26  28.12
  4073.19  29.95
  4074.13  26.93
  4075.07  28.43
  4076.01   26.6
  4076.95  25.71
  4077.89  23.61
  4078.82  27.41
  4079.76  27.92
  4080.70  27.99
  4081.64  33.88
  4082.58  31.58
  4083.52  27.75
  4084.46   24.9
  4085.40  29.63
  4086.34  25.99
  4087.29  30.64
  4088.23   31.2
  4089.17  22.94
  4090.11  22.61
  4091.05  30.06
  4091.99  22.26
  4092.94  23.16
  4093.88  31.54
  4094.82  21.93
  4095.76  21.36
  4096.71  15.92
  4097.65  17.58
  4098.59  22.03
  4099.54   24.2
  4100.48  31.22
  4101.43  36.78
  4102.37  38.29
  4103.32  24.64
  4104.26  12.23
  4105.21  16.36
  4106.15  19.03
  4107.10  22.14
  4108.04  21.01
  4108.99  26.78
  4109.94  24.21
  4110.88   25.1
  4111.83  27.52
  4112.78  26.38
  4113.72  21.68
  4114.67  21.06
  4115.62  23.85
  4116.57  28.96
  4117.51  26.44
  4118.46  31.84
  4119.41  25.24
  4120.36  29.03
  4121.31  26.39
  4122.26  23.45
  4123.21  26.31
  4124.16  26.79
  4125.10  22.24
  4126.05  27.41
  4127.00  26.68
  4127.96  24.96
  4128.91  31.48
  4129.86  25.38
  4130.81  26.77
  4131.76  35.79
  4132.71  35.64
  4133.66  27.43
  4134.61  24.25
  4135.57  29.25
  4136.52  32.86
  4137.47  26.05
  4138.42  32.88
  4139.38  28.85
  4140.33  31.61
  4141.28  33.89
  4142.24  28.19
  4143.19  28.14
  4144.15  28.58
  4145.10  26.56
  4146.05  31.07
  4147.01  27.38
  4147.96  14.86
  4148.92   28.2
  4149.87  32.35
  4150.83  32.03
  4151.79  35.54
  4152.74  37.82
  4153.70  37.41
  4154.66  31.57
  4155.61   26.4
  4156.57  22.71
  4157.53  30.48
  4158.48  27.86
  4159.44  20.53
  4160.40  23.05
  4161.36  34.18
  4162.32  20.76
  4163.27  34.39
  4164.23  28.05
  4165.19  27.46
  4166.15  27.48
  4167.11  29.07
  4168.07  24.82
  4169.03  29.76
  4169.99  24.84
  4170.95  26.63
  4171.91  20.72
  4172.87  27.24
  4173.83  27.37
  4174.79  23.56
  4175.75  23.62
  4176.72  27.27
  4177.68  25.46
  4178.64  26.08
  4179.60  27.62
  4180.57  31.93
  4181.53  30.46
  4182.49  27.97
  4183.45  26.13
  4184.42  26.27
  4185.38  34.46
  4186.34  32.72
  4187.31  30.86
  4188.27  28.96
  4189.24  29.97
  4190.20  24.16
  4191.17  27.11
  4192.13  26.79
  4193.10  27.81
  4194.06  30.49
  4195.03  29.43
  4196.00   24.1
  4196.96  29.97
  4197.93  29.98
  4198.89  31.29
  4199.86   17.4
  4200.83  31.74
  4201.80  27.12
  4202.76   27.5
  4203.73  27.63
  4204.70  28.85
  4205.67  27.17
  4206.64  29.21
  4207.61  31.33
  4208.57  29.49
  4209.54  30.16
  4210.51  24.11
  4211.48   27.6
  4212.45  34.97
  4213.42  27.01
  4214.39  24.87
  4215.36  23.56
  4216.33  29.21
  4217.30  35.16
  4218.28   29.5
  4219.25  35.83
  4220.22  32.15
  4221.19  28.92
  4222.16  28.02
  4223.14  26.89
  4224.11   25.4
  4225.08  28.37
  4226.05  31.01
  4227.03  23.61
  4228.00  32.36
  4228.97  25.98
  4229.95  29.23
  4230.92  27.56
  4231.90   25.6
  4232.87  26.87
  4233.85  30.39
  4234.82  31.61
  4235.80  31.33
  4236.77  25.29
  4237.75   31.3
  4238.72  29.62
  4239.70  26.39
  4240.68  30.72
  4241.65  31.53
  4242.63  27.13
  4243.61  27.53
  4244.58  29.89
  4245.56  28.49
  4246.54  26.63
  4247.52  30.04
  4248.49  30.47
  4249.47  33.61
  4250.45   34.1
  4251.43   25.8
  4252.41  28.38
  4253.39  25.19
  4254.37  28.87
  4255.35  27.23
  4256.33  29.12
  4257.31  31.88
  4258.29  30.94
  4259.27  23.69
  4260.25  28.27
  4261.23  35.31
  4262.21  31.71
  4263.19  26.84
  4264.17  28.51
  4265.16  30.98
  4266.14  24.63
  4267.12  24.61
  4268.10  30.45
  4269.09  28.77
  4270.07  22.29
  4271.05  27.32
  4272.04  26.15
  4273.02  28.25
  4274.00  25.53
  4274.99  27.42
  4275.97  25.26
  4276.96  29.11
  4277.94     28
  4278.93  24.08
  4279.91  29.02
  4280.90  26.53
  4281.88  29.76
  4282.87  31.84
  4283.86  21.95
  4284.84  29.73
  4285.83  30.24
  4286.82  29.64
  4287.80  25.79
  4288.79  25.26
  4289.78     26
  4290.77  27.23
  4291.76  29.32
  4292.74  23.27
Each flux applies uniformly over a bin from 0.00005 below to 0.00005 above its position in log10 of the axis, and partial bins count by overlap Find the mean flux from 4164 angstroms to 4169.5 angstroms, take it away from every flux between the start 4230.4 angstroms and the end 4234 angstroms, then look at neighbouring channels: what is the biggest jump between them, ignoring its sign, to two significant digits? 3.5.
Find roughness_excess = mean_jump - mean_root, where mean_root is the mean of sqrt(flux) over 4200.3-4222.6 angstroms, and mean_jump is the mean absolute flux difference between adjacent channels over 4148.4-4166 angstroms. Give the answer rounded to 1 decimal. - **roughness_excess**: -0.1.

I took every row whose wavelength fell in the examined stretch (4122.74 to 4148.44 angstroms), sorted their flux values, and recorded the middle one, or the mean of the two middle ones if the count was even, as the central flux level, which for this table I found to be 27.4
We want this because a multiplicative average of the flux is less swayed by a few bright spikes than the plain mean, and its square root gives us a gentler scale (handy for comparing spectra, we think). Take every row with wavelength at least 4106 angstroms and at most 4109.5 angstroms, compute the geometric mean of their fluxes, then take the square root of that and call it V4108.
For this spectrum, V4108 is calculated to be 4.70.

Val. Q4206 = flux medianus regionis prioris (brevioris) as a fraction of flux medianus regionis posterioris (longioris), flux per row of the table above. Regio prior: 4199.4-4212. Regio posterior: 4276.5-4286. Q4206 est 0.95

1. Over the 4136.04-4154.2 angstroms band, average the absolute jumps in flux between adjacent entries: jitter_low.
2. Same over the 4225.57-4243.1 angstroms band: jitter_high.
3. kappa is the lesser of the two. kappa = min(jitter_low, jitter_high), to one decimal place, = 3.7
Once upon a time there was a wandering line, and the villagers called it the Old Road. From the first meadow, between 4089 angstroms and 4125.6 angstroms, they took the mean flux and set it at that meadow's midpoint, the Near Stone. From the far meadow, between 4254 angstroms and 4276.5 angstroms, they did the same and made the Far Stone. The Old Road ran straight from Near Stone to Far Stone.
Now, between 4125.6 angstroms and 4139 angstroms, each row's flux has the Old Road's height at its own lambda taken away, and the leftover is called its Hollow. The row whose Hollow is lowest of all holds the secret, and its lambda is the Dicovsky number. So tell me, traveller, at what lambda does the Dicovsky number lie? 4134.61 angstroms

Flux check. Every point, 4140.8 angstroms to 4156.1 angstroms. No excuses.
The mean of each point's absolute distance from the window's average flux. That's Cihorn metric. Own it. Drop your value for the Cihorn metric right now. 4.0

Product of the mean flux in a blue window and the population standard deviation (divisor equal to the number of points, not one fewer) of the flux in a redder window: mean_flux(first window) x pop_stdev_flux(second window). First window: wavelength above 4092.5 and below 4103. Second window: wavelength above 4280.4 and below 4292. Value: 69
